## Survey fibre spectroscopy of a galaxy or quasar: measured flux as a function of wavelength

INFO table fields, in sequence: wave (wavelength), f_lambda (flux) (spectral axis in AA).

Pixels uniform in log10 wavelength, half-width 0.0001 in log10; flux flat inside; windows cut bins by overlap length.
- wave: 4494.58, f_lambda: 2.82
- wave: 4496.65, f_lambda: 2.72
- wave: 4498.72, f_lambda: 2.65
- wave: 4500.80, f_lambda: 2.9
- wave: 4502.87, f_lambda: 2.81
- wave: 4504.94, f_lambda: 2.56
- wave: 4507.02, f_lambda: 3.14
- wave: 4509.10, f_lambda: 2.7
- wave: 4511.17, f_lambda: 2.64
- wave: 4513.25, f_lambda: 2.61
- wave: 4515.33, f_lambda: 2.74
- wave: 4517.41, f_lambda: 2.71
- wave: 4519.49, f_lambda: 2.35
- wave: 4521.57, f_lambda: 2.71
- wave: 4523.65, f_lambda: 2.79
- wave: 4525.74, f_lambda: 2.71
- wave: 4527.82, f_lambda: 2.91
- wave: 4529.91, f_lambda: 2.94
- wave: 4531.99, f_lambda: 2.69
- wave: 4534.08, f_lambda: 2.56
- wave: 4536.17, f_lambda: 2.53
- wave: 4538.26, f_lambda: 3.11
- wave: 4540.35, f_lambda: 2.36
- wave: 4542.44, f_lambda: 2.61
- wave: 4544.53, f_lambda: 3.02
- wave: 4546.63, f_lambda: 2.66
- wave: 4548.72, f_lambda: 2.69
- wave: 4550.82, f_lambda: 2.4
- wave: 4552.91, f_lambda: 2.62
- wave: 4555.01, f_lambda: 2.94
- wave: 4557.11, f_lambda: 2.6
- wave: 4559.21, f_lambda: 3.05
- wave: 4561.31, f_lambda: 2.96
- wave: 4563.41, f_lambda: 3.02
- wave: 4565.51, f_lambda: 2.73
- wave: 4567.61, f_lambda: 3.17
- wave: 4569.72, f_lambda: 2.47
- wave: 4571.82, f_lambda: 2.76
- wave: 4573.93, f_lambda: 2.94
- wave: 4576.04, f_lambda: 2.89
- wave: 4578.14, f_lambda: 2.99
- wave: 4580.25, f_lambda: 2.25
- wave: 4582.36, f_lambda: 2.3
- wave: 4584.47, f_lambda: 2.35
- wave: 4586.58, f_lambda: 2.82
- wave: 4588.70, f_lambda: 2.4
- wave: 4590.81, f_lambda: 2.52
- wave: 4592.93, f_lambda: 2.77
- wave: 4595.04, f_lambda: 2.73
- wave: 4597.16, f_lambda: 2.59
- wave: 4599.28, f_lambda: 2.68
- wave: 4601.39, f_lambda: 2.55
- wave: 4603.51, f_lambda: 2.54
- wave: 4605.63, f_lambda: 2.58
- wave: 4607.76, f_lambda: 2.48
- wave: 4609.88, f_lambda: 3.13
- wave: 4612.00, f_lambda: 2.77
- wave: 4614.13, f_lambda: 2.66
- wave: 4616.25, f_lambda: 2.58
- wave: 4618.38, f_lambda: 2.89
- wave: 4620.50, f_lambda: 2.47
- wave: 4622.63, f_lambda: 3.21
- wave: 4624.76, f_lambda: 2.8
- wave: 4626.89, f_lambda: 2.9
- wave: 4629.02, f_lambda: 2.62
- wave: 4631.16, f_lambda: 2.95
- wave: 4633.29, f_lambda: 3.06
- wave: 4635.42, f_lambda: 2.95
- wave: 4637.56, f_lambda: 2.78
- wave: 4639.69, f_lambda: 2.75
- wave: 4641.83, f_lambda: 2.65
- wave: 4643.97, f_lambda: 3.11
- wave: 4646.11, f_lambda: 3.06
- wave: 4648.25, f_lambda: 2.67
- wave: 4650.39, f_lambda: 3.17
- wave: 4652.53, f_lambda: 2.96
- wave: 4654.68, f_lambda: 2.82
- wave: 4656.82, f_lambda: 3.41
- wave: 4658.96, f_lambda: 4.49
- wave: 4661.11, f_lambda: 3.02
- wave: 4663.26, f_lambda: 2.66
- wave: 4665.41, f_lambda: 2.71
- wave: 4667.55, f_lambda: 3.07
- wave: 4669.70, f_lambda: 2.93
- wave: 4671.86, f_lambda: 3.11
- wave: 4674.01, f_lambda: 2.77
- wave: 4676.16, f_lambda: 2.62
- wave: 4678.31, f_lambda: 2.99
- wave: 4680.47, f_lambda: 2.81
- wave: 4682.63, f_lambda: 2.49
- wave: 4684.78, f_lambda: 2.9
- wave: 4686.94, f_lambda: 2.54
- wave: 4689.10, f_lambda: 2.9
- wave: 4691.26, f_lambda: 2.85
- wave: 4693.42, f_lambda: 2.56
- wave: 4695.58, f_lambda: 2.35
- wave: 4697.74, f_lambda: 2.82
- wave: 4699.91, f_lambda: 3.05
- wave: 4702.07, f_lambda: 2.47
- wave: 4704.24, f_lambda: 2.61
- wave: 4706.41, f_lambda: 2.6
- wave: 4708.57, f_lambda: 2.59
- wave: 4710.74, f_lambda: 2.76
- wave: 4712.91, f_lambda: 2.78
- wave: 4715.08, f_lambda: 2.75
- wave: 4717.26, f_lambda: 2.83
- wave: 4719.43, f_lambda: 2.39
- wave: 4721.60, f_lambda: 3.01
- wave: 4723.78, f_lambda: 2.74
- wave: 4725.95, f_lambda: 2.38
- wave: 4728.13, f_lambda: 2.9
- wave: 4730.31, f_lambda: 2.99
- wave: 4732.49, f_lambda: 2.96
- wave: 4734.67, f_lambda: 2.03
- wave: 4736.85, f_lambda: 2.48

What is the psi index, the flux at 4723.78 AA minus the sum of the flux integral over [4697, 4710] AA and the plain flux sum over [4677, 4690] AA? -48.8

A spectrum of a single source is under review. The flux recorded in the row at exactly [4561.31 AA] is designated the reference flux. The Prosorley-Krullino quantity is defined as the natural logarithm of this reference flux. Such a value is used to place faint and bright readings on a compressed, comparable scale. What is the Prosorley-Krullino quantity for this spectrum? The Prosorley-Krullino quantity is 1.085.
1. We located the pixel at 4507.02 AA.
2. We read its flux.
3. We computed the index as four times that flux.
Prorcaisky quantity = 12.6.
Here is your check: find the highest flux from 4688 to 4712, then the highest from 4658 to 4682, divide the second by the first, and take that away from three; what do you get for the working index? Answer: 1.53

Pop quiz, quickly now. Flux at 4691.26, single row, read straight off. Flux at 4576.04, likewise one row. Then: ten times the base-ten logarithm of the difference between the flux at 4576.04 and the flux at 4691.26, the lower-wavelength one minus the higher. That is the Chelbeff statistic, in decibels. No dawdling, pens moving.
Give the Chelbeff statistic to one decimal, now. -14.0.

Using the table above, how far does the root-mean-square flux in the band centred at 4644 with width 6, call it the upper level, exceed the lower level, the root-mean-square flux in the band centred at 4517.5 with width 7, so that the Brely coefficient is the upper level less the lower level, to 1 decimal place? 0.3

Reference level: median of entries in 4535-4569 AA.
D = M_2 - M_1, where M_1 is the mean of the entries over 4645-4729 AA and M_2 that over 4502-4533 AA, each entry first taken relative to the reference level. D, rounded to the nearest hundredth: -0.10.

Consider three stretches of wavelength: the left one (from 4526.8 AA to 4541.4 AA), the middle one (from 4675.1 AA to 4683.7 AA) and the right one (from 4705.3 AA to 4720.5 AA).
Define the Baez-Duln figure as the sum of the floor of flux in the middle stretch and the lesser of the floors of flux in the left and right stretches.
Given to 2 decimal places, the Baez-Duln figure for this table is 4.85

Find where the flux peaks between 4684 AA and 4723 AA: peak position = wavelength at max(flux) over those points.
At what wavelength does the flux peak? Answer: 4699.91 AA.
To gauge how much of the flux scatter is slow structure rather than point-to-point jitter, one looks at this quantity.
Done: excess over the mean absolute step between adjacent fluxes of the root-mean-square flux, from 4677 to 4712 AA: 2.46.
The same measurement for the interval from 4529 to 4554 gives 2.39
